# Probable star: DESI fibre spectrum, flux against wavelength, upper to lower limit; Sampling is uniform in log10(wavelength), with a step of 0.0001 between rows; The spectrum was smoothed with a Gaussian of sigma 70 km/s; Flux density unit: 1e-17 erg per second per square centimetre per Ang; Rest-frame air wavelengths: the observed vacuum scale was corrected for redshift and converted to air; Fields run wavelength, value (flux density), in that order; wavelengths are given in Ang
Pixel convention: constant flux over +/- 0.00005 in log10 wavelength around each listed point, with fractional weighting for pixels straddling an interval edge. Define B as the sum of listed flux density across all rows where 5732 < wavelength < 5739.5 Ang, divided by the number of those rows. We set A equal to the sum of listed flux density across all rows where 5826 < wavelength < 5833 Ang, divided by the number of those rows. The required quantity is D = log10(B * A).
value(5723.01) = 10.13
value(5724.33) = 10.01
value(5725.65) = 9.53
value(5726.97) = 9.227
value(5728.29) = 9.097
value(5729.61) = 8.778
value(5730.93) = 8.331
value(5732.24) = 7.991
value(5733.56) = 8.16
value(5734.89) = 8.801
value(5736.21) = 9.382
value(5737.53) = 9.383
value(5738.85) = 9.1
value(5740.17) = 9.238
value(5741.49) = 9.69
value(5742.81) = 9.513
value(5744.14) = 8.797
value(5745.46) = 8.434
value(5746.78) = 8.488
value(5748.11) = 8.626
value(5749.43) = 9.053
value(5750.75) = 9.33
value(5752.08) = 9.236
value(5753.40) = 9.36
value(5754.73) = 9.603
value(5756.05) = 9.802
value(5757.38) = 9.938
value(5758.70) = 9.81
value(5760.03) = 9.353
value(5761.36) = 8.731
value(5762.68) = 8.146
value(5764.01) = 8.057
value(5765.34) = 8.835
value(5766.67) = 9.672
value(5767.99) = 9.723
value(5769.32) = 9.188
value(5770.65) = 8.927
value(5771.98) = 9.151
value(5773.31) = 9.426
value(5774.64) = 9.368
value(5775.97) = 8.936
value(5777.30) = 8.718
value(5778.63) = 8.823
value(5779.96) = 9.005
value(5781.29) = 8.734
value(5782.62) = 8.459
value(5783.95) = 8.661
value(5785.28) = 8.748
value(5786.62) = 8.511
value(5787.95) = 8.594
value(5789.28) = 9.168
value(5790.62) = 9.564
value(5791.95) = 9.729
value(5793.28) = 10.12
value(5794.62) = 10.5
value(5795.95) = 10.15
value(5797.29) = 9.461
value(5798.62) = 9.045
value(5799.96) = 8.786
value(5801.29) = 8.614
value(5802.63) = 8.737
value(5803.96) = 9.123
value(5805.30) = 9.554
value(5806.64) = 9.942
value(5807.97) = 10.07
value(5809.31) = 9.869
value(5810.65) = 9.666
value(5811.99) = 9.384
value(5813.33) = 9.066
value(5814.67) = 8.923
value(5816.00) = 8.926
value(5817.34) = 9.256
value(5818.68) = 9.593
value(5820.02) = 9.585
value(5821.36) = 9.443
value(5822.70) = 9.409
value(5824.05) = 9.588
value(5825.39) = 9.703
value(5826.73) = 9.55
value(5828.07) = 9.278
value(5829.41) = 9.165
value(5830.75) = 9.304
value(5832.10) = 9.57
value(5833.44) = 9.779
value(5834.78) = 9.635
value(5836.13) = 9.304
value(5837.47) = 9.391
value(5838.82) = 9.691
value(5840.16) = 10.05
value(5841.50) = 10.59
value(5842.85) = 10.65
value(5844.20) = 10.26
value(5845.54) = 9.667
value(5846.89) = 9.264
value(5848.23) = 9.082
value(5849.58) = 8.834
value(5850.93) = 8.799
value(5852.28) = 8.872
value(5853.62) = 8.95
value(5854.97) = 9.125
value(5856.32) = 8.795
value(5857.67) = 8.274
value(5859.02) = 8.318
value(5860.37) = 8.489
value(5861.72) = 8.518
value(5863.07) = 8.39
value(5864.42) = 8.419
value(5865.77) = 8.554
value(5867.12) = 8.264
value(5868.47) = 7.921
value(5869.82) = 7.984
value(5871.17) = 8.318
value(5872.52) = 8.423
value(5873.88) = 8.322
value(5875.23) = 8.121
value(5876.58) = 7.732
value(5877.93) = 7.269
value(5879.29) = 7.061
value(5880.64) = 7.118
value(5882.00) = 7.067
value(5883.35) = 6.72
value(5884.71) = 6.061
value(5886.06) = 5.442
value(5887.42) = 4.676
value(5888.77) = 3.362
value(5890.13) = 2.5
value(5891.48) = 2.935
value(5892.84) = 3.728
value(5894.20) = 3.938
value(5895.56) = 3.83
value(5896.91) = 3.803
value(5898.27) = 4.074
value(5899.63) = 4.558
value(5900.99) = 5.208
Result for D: 1.92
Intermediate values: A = 9.4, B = 8.8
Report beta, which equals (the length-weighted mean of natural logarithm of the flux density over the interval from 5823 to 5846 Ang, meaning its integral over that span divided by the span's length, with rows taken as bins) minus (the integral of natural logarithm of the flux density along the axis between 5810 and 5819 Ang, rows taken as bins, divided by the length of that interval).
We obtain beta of 0.048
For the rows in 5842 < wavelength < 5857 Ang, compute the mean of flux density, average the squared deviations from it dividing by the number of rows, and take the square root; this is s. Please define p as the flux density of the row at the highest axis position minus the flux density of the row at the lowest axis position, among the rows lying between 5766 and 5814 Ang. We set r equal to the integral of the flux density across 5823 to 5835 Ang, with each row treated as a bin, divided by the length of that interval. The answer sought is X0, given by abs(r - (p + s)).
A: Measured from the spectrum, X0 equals 9.5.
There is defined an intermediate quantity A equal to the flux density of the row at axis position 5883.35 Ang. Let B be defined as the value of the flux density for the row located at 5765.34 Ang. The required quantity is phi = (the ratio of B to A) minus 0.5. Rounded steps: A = 6.72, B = 8.835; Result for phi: 0.81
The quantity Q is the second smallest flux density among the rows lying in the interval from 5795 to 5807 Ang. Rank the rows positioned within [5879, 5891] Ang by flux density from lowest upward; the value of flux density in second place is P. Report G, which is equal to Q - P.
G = 5.4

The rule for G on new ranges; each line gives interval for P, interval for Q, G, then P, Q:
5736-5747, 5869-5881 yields -1.4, 8.488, 7.118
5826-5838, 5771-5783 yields -0.6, 9.278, 8.718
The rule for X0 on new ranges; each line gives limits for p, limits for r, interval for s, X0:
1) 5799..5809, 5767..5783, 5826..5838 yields 7.6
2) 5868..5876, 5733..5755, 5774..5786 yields 8.6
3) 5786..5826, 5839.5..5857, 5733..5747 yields 7.8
